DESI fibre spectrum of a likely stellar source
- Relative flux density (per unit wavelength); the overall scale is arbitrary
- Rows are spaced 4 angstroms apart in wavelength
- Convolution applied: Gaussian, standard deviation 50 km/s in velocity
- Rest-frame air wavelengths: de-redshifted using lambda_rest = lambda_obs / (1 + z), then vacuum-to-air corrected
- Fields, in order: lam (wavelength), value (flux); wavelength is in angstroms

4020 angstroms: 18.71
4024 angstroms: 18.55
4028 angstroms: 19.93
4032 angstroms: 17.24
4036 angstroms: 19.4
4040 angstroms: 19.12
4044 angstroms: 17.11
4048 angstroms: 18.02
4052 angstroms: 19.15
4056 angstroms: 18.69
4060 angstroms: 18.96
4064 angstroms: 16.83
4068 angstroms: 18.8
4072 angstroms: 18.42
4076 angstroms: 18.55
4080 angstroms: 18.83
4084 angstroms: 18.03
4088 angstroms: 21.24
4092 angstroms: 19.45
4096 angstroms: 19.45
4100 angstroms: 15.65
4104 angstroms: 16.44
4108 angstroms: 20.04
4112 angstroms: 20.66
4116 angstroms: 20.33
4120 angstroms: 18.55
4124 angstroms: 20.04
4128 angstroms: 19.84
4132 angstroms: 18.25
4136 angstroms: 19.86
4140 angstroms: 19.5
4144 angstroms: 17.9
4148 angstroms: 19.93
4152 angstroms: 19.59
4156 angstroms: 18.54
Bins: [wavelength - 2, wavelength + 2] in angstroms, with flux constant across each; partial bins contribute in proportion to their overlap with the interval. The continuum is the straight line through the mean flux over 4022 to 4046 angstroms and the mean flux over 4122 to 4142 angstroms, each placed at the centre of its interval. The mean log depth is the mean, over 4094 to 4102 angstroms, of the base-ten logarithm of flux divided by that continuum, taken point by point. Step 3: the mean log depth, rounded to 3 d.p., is -0.041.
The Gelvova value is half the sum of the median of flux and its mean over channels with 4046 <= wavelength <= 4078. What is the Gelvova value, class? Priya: 18.5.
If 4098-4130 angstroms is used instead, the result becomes 19.4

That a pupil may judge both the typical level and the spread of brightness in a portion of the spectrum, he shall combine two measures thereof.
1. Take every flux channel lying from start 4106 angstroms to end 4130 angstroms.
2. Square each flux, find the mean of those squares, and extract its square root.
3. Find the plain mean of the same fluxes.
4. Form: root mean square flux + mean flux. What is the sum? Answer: 39.8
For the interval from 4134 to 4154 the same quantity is 38.7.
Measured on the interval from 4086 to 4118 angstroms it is 38.4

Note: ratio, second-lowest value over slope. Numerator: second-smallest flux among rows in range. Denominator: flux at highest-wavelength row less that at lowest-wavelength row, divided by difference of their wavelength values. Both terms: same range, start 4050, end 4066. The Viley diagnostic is -97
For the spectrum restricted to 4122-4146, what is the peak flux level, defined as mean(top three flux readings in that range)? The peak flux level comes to 19.9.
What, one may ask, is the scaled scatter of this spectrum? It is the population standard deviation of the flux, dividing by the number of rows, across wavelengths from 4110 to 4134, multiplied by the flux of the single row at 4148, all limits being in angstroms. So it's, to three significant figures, 17.9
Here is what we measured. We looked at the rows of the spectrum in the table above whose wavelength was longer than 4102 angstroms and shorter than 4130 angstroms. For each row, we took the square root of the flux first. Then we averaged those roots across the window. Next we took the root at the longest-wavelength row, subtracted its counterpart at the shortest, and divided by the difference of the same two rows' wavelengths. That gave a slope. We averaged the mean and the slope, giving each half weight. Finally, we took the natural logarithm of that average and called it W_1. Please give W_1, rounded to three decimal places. 0.793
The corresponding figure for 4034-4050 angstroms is 0.760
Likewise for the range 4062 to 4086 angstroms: 0.760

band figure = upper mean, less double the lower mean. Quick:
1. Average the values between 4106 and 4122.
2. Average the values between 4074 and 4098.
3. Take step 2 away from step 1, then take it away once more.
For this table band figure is -18.6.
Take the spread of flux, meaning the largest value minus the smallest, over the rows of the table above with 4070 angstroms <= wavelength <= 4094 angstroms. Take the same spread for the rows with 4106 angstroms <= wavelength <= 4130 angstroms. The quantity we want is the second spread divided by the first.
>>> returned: 0.7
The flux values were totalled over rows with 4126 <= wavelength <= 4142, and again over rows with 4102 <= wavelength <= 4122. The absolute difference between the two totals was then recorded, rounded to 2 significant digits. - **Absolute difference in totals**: 19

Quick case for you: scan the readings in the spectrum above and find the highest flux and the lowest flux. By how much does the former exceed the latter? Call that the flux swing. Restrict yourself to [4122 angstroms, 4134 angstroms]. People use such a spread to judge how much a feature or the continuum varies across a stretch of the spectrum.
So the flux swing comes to 1.79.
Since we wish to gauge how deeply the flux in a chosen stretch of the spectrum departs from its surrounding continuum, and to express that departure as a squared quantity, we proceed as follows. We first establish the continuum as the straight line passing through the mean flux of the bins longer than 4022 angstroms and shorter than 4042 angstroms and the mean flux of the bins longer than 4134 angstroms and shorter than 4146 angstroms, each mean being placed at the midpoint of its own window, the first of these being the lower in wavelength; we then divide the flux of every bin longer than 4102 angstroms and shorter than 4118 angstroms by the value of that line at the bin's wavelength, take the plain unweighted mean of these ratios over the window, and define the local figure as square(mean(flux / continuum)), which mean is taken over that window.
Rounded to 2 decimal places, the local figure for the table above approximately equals 1.04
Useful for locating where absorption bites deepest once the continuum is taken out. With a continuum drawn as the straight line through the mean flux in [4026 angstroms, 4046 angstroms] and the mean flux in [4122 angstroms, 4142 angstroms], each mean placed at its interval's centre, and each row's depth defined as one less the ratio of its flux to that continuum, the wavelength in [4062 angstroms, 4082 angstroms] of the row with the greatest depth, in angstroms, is 4064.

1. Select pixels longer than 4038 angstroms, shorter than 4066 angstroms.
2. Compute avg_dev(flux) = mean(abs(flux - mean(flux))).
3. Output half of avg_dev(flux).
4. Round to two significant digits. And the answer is 0.41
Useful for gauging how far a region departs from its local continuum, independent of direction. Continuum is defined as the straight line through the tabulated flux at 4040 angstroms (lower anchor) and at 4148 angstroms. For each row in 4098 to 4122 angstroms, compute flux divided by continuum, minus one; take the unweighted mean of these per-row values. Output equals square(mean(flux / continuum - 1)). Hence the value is 0.0028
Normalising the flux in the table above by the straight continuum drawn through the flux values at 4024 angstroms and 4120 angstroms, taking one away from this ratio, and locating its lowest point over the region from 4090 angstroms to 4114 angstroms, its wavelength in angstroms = 4100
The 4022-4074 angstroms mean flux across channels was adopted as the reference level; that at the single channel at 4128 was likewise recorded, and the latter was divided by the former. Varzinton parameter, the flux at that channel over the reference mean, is 1.07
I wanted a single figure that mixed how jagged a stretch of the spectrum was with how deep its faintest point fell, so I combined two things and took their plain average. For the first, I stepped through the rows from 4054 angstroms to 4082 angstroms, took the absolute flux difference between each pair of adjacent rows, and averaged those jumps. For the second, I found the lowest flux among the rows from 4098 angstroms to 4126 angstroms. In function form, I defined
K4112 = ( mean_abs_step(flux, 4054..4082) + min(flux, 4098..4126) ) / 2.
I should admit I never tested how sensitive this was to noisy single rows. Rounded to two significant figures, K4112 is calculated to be 8.3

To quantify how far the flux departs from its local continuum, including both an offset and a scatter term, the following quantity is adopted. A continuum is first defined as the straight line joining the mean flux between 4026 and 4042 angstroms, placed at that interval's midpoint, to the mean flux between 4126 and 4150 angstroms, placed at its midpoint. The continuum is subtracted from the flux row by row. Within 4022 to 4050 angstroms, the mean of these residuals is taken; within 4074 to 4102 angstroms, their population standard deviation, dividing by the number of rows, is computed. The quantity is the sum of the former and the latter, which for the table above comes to 1.1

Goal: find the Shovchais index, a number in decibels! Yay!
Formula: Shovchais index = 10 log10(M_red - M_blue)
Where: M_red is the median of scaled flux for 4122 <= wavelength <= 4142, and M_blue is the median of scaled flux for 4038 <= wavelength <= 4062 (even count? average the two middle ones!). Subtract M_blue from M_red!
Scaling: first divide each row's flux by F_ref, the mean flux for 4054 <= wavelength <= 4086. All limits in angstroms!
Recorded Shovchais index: -12.6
